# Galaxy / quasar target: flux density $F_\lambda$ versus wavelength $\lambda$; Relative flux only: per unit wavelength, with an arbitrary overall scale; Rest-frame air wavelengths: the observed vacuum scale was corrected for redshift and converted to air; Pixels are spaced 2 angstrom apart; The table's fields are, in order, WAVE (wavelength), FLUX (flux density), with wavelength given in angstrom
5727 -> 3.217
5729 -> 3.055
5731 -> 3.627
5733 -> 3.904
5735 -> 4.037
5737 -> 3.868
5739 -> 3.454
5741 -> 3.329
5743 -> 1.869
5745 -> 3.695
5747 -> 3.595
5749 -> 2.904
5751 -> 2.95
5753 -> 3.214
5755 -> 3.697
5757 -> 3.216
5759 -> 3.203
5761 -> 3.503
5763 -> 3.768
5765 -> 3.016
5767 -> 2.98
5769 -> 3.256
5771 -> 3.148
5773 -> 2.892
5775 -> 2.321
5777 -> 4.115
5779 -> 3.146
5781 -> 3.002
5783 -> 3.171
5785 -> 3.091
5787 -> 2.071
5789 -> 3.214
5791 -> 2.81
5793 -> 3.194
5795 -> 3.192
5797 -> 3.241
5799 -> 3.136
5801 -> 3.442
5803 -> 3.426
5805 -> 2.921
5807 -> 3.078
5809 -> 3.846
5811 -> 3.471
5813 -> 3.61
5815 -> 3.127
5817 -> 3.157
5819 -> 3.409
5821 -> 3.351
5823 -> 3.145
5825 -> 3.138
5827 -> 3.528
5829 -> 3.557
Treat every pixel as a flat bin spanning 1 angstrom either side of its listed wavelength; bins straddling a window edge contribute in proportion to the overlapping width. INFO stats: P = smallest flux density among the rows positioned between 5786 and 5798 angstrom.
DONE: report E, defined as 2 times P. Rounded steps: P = 2.071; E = 4.1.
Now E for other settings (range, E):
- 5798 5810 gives 5.8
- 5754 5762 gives 6.4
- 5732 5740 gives 6.9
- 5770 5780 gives 4.6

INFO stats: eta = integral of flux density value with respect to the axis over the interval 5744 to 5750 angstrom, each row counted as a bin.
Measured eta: 20.4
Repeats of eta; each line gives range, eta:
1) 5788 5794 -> 18.4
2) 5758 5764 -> 20.9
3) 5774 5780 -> 19.2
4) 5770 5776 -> 16.7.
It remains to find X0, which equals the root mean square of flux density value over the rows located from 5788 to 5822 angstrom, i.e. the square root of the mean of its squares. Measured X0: 3.28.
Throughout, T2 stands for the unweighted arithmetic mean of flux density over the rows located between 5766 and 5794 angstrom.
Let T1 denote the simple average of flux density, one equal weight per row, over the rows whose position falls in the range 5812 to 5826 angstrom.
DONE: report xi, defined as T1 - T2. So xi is 0.25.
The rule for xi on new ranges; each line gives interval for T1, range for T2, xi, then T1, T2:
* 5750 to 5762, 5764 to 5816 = 0.15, 3.30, 3.15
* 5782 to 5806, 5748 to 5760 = -0.12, 3.08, 3.20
